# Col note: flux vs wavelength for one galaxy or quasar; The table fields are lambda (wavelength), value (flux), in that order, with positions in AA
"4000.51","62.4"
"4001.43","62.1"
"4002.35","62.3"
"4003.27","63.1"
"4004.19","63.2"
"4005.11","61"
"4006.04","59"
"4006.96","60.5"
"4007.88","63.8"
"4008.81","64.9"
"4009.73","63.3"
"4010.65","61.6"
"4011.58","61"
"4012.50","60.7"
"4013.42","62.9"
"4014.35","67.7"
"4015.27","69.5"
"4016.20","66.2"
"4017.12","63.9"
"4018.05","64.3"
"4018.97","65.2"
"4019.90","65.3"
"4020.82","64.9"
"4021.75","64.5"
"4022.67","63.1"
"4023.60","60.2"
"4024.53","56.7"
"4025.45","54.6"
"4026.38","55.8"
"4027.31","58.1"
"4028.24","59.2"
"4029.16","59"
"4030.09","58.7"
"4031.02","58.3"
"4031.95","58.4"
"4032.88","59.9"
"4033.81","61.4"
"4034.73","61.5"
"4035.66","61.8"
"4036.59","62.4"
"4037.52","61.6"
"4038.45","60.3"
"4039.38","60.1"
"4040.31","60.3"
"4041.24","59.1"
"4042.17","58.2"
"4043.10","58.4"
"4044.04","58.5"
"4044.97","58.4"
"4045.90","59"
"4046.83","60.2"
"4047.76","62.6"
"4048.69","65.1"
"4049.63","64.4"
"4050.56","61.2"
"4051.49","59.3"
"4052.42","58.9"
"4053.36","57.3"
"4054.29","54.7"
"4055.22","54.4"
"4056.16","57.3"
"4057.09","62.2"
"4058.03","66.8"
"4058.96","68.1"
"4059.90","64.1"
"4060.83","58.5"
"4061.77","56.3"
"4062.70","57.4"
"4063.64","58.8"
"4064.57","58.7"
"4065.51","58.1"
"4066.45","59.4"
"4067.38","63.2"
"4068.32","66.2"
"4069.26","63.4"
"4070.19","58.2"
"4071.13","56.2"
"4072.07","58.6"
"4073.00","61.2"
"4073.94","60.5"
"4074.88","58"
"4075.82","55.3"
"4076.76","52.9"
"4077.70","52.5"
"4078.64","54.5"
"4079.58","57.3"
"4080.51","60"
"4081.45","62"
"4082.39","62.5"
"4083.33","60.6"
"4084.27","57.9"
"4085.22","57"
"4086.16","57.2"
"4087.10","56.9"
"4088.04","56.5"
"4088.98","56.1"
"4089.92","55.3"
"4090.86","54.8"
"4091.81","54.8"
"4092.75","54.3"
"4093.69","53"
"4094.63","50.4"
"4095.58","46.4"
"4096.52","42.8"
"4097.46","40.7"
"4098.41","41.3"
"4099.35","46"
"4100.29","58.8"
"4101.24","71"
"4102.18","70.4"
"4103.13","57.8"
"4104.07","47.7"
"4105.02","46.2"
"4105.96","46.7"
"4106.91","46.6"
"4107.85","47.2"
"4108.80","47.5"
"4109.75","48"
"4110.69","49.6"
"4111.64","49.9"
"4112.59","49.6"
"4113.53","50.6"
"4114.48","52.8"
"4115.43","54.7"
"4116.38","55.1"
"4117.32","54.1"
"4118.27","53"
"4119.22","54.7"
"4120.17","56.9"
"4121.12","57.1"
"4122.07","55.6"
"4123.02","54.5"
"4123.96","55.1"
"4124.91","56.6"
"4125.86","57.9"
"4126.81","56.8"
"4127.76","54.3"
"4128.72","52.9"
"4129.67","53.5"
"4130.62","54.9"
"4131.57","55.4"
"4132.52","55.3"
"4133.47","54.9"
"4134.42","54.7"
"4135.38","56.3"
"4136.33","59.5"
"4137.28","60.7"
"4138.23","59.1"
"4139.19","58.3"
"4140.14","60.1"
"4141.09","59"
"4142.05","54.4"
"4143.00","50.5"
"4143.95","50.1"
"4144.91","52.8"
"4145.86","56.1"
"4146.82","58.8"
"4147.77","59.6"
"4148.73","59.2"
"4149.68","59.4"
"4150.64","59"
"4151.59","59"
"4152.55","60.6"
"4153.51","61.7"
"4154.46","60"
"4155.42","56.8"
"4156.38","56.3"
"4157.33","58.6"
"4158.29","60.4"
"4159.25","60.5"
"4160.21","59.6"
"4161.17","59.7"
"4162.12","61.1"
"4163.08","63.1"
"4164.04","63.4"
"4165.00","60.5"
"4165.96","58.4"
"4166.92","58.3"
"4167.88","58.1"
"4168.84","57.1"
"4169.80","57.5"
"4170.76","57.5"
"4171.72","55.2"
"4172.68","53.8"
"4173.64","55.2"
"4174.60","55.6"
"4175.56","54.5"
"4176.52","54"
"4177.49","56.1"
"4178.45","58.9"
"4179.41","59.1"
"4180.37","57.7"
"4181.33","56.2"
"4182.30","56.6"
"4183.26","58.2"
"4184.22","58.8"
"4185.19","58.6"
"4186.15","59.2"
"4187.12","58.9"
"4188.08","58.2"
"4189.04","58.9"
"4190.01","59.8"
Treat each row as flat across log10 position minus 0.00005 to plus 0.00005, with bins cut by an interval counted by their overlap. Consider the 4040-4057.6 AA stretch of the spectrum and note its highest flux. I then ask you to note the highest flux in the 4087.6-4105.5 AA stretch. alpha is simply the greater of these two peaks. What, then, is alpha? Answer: 71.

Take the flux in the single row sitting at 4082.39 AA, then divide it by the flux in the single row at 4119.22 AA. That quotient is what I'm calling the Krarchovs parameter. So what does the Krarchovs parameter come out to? 1.14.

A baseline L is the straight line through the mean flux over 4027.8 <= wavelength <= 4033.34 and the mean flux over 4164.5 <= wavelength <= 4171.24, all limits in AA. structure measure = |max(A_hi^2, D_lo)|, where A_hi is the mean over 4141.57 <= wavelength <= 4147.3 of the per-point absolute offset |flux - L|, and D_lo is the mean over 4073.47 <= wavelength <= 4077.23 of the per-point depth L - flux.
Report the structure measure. 22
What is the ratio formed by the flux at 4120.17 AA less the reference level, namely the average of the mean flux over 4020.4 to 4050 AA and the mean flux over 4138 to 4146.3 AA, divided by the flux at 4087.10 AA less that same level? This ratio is 1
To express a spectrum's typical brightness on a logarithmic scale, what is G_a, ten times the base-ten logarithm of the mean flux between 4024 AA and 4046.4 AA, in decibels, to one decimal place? 17.7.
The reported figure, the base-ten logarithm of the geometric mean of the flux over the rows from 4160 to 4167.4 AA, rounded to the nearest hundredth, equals 1.78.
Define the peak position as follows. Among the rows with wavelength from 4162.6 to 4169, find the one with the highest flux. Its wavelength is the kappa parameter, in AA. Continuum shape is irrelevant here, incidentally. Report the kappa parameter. 4164.04 AA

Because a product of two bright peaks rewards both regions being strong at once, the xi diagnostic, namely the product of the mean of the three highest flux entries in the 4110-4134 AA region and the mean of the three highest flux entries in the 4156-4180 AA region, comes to 3583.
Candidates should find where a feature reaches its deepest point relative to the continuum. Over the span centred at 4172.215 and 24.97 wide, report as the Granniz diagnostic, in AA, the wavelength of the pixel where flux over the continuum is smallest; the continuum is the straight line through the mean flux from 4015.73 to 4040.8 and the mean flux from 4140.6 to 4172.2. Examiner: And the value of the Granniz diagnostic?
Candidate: 4172.68 AA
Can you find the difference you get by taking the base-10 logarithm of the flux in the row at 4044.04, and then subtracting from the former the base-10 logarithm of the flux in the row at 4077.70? 0.047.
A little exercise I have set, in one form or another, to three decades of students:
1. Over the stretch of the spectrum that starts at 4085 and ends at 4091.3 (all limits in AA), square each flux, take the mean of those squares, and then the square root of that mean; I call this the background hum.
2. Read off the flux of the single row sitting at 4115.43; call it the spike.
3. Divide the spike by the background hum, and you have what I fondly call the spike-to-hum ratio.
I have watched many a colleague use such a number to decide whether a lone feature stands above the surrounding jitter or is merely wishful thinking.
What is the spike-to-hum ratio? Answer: 0.97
